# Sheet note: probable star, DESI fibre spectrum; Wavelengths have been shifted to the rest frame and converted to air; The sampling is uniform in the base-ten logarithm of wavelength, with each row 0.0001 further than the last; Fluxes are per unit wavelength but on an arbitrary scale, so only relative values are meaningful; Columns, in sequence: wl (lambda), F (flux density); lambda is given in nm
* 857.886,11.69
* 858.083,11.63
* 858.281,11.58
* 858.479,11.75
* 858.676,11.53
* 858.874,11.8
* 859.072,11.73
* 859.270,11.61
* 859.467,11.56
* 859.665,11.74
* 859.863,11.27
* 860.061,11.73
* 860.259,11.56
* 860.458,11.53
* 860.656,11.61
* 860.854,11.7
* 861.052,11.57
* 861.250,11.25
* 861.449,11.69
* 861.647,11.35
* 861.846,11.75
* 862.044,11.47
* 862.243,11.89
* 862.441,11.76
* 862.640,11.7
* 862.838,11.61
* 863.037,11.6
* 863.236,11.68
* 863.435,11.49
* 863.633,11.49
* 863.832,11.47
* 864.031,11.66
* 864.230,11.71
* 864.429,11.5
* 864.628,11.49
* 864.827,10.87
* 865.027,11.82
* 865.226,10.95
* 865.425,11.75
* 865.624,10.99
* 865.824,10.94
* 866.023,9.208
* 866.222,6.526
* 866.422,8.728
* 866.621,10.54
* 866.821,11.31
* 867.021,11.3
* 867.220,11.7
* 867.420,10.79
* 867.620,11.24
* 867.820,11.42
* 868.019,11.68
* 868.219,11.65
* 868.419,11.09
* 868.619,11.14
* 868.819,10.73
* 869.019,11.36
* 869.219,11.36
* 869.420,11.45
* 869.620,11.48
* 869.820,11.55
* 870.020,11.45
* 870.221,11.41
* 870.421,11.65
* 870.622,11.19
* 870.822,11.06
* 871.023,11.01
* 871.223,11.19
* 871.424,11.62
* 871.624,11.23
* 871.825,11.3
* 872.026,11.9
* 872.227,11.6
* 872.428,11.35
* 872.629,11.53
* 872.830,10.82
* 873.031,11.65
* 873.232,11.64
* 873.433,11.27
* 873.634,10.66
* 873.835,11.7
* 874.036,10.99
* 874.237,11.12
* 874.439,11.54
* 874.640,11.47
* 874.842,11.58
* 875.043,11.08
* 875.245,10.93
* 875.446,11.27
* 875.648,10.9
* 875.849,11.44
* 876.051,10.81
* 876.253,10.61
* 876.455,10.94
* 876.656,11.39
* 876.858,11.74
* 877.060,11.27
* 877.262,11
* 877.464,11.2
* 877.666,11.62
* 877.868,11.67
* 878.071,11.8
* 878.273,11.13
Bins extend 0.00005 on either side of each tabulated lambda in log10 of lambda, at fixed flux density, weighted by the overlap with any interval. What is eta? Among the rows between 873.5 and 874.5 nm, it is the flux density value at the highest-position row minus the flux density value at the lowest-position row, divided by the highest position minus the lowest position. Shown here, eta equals 1.09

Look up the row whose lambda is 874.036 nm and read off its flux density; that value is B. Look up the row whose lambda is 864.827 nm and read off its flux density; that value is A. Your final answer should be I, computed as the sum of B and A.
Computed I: 21.9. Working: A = 10.87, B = 10.99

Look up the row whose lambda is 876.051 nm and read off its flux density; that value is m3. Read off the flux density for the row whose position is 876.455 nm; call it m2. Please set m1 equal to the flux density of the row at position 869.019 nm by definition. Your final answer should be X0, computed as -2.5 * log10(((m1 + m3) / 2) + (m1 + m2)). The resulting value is -3.81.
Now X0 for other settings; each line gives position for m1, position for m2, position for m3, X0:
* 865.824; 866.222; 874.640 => -3.64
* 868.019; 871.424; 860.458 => -3.86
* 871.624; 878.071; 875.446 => -3.84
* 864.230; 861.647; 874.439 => -3.85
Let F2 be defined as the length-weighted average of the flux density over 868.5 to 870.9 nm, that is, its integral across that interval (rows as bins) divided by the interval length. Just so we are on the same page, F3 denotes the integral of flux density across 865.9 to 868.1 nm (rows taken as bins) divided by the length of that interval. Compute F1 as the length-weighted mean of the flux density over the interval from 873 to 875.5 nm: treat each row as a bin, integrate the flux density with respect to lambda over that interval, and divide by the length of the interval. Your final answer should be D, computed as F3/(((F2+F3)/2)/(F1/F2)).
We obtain 0.96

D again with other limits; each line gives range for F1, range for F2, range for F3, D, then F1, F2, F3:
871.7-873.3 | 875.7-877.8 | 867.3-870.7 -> 1.03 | 11.46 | 11.2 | 11.3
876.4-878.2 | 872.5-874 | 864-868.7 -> 0.99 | 11.41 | 11.3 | 10.9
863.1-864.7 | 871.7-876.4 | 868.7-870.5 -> 1.03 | 11.57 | 11.3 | 11.4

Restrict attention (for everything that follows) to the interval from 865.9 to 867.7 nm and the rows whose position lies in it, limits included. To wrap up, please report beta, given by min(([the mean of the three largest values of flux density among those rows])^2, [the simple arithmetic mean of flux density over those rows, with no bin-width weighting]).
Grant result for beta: 10.1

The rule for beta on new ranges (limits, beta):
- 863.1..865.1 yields 11.5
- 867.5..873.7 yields 11.3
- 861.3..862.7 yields 11.7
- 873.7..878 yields 11.3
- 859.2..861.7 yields 11.6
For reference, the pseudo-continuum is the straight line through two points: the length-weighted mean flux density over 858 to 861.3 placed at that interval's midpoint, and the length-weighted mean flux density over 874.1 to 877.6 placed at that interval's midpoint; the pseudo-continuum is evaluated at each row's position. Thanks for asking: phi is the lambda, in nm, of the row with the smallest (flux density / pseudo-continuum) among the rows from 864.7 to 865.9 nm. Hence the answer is 864.827 nm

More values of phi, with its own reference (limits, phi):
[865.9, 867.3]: 866.222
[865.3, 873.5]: 866.222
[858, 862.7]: 859.863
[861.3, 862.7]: 861.647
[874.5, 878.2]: 876.253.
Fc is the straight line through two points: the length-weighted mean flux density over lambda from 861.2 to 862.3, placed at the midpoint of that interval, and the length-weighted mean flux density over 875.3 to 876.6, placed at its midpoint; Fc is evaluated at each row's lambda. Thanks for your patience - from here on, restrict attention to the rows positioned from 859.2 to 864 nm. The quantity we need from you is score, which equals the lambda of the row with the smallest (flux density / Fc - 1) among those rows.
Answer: 859.863 nm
